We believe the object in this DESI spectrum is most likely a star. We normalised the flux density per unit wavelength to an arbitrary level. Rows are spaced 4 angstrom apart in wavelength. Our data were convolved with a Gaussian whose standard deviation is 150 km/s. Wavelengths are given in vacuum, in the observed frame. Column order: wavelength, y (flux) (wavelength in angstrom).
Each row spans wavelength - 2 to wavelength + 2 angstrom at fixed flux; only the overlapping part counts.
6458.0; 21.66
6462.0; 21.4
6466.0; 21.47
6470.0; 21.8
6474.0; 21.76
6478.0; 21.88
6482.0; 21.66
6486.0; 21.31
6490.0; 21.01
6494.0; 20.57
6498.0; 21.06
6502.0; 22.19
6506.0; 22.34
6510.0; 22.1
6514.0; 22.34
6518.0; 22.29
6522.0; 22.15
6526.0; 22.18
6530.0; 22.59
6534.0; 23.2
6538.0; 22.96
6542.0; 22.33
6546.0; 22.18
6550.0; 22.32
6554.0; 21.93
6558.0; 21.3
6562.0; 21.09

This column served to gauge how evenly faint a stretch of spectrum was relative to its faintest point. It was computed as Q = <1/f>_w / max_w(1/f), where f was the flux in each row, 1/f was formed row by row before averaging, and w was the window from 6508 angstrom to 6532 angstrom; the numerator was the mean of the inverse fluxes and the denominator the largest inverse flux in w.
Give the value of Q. 0.992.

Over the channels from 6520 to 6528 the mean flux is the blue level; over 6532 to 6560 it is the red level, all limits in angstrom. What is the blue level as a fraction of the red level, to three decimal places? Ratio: 0.993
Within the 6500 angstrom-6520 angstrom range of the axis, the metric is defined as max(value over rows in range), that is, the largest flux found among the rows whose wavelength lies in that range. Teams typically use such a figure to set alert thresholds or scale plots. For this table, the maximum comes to 22.34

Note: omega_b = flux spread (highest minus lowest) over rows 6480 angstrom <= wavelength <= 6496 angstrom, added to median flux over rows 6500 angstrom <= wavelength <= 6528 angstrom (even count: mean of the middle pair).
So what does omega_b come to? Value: 23.3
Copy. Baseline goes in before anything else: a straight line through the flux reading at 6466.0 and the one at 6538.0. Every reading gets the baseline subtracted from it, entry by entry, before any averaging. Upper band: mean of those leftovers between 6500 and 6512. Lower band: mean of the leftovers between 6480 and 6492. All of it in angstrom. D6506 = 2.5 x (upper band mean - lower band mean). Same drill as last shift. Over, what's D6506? 1.2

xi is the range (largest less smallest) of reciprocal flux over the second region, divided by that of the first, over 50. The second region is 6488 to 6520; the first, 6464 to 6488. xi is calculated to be 0.063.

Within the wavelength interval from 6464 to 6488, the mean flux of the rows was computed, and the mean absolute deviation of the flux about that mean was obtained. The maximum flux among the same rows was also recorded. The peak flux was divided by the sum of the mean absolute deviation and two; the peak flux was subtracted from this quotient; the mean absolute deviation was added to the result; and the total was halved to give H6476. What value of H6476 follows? -5.82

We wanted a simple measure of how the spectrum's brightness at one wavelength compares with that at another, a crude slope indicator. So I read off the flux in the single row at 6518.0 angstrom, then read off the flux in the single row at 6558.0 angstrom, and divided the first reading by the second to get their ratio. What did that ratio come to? 1.05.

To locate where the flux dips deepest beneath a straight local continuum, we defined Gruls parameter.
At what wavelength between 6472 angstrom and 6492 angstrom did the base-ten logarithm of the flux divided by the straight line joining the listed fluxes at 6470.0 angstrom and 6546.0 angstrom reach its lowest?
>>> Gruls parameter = 6490.0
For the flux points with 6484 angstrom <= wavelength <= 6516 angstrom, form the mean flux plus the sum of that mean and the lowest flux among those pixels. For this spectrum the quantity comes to 64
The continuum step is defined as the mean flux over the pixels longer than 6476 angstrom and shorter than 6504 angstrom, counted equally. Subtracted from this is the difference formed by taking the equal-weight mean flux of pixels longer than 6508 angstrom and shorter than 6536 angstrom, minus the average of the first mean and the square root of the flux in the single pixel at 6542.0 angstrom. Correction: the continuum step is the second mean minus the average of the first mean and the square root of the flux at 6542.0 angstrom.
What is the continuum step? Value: 9.35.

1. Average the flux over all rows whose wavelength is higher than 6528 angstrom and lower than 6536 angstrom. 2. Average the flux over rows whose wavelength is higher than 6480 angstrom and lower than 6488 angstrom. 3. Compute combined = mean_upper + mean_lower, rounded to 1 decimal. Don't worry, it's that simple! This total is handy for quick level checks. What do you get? 44.4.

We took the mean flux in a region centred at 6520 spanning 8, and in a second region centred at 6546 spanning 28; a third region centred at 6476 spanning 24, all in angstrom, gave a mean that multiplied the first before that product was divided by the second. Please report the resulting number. 21.6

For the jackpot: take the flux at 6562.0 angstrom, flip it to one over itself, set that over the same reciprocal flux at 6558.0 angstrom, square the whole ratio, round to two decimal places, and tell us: 1.02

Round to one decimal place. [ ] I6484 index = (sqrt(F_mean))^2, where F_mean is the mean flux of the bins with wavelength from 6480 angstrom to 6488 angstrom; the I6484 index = 21.5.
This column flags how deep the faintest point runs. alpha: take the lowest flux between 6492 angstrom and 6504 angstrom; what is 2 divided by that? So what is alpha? 0.0972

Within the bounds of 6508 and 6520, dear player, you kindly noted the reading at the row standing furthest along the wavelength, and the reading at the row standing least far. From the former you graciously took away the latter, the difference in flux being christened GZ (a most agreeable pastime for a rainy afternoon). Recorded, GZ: 0.2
